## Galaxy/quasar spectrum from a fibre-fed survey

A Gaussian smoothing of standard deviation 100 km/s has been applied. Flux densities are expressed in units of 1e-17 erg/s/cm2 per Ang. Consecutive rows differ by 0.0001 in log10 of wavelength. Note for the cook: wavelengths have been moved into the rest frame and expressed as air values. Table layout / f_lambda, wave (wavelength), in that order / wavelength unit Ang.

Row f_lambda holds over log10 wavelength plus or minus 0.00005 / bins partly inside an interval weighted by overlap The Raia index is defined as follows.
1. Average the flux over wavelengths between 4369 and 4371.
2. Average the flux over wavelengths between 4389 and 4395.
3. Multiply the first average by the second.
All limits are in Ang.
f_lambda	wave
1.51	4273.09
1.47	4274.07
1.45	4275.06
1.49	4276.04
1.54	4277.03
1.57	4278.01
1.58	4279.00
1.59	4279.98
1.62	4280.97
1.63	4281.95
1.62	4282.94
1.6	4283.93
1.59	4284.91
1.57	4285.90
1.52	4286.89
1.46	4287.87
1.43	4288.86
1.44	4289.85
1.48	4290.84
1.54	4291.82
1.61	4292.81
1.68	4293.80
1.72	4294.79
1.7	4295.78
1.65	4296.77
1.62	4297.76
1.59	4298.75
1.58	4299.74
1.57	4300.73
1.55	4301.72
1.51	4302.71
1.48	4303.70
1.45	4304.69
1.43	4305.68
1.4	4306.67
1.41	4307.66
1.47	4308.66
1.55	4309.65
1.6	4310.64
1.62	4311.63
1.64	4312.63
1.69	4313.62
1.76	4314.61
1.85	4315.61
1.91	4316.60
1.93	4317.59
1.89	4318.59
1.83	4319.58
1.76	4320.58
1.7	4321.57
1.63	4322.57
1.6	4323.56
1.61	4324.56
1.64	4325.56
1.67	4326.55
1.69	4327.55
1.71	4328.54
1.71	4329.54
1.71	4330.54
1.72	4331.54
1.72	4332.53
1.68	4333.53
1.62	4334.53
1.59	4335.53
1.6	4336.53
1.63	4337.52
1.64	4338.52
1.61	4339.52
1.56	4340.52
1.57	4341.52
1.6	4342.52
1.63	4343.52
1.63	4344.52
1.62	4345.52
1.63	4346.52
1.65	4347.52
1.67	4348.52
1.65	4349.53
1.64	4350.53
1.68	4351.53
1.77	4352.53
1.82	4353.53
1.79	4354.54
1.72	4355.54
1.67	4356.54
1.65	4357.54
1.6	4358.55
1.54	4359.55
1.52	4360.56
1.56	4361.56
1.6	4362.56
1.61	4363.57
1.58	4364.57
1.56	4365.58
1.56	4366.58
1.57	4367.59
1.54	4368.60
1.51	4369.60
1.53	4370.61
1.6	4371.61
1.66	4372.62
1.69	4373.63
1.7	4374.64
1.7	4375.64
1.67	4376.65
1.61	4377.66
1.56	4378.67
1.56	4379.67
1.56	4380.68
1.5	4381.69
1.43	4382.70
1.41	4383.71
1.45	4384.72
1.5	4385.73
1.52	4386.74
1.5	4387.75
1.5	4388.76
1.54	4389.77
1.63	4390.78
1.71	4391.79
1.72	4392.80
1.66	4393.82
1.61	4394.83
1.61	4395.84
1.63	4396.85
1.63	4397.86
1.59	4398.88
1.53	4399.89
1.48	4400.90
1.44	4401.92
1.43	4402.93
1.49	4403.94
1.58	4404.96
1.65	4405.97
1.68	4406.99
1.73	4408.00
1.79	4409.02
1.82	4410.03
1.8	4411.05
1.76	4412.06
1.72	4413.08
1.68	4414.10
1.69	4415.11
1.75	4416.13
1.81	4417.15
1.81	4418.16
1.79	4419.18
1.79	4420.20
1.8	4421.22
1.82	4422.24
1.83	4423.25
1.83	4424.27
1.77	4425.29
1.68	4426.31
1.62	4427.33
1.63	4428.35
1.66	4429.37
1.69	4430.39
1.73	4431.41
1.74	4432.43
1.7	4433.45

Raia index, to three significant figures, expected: 2.50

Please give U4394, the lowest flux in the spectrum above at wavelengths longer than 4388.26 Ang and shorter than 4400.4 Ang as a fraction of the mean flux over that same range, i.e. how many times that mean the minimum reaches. 0.930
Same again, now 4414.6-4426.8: 0.943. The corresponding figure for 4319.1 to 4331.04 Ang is 0.948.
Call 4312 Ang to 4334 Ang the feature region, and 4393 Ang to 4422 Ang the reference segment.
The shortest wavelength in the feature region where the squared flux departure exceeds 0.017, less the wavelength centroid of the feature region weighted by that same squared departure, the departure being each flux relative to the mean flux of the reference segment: -2.6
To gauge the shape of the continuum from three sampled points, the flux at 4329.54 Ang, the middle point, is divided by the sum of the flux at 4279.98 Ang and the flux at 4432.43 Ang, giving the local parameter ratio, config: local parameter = 0.51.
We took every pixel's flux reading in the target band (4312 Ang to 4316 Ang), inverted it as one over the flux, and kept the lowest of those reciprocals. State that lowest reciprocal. 0.54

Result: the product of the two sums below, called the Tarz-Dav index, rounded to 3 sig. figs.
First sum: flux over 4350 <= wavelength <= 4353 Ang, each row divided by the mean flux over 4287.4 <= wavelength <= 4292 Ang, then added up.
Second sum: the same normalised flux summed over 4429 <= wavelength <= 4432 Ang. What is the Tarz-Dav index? 12.0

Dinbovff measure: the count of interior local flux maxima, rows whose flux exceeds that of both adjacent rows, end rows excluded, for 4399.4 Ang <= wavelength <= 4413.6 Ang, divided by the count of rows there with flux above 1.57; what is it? 0.11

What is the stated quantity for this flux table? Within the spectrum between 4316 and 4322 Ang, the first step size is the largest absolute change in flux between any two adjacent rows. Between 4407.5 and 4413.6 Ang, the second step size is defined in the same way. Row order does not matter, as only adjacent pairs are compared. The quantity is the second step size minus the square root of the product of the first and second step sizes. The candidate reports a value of -0.0048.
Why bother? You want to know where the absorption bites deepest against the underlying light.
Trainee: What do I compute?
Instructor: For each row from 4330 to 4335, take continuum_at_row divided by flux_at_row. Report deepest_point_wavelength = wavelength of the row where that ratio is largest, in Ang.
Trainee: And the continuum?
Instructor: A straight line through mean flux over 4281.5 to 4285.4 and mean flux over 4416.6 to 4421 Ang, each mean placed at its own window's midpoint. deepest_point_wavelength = 4334.53 Ang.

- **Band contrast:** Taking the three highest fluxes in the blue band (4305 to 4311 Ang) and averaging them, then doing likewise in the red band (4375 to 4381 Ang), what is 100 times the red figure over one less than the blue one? 307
